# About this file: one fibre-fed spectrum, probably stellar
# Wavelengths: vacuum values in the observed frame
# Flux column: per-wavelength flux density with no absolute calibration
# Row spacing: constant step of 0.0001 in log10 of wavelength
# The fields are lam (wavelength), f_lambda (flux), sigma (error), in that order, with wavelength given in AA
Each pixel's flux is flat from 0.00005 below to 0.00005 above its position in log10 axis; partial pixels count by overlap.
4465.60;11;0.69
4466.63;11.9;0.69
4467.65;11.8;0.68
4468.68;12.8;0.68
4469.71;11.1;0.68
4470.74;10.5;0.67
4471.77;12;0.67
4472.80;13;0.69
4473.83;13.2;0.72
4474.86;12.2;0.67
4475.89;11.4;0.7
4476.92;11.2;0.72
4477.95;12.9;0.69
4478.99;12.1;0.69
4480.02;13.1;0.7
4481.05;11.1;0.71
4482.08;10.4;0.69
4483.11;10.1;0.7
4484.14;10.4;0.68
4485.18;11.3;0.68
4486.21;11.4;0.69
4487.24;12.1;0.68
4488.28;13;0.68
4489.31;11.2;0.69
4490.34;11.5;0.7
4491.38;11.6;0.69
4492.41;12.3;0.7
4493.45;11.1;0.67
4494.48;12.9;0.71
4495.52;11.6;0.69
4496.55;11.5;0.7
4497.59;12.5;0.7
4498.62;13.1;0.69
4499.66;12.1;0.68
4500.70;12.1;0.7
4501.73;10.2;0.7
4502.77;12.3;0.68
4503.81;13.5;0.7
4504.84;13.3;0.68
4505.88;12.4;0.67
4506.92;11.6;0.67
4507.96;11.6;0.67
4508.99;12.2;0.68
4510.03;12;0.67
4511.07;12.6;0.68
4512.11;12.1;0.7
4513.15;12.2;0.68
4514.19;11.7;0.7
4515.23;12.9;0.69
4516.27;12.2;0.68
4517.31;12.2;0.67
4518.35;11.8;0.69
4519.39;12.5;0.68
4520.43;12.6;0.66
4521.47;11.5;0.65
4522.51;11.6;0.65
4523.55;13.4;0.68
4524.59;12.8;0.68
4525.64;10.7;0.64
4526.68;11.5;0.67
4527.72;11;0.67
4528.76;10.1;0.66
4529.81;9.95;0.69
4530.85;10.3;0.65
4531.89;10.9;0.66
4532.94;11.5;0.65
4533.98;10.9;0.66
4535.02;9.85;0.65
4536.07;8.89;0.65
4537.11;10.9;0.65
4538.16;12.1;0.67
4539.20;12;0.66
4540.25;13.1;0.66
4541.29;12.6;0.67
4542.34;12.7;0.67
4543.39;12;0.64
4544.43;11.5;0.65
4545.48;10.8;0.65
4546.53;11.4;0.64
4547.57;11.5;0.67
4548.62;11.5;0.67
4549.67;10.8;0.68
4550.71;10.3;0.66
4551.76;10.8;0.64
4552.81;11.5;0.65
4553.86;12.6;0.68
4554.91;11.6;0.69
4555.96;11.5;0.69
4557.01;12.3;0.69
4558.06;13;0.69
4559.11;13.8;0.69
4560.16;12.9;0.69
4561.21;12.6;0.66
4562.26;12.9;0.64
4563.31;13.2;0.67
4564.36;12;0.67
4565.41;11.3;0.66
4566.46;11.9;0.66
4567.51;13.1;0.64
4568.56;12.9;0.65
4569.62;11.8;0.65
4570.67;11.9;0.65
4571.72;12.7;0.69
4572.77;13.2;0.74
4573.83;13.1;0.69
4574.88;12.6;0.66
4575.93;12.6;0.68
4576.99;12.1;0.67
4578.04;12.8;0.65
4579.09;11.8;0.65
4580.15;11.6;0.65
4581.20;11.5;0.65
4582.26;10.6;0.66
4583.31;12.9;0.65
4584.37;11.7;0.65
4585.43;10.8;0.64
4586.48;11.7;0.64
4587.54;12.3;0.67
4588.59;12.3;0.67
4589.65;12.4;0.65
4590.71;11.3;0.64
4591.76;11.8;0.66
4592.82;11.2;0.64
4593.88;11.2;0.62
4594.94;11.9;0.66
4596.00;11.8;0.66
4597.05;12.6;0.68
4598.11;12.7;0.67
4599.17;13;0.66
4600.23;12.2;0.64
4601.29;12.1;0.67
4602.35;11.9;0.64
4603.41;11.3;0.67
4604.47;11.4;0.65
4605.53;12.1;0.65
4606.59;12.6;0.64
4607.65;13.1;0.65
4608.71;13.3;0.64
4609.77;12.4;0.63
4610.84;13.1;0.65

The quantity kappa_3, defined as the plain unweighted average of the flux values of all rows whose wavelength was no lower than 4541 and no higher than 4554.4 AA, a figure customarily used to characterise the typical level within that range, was 11.5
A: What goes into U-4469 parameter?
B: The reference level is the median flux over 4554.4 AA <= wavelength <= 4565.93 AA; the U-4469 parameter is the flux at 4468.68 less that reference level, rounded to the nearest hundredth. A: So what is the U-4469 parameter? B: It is 0.20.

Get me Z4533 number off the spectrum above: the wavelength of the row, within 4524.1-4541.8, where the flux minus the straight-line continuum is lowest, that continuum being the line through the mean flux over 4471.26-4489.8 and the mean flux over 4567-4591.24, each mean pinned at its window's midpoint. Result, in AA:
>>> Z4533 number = 4536.07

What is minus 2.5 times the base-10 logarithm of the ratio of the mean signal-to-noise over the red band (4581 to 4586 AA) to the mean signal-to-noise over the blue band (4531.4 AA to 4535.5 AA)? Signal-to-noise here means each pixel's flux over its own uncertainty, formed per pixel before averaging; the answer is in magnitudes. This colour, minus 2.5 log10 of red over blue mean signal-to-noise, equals -0.08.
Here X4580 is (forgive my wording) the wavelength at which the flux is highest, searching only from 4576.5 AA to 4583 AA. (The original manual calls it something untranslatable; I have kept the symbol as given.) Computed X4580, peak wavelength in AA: 4578.04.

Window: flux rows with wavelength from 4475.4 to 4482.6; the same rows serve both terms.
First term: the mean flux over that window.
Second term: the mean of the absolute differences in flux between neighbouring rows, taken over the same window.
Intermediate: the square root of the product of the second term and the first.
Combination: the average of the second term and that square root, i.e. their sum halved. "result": 2.30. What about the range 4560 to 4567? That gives 1.61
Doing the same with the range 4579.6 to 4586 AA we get 2.30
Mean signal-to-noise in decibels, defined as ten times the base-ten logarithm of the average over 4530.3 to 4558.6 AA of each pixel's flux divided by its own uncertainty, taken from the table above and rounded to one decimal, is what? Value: 12.4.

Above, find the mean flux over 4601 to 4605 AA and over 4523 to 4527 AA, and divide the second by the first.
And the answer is 1.04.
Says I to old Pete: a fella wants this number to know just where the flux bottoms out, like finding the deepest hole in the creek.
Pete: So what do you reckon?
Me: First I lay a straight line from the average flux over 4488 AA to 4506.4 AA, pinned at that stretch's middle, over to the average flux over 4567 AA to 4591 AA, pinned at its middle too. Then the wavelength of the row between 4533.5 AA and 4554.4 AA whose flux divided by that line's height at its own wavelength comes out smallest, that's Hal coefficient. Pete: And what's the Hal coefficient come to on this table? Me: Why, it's 4536.07 AA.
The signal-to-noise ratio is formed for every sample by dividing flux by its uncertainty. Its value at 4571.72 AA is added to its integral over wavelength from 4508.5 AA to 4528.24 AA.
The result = 372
